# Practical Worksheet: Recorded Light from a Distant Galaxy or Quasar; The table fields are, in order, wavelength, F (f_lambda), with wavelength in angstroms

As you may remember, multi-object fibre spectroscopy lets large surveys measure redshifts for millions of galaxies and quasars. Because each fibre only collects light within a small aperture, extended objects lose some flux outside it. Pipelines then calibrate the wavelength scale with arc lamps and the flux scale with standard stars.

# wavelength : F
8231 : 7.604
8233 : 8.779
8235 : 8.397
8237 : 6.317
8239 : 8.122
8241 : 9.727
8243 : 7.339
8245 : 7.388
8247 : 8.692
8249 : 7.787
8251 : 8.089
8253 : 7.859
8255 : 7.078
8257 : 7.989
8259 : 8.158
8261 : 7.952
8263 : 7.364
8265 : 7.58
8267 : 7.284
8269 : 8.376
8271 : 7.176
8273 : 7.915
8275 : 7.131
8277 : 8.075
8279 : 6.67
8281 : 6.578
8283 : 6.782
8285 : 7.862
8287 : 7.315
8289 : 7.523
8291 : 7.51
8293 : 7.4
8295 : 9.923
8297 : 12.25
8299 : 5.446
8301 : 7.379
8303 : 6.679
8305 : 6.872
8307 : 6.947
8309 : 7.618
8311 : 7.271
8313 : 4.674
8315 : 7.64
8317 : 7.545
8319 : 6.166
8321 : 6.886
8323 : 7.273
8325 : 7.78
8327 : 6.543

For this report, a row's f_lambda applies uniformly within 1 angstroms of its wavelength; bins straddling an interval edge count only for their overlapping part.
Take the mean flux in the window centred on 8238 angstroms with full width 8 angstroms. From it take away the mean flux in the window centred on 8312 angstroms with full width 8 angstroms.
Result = 1.3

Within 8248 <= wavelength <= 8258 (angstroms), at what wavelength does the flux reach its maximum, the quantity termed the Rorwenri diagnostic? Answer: 8251 angstroms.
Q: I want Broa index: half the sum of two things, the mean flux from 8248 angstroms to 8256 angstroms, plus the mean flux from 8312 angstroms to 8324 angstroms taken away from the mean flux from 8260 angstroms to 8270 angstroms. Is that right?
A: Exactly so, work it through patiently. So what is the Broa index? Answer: 4.36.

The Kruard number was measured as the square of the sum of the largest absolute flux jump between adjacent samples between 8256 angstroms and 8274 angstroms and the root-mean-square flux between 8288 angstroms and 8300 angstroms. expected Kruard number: 96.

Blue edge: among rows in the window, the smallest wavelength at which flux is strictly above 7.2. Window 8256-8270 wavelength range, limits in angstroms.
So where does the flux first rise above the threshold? 8257 angstroms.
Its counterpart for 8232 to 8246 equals 8233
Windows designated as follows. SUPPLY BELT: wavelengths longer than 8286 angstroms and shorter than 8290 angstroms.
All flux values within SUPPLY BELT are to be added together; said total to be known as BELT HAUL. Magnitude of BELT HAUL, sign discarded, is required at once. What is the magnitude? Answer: 15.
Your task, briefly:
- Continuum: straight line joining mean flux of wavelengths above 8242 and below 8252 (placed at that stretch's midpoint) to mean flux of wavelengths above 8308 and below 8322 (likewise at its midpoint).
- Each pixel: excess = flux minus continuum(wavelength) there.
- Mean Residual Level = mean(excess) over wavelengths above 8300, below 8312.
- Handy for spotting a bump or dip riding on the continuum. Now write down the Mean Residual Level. 0.16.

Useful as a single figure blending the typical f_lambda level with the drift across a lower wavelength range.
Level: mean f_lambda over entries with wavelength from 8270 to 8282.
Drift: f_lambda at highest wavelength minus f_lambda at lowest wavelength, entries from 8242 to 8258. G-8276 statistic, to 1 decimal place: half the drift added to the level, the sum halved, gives 3.8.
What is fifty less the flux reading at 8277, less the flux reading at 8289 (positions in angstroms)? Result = 34.4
